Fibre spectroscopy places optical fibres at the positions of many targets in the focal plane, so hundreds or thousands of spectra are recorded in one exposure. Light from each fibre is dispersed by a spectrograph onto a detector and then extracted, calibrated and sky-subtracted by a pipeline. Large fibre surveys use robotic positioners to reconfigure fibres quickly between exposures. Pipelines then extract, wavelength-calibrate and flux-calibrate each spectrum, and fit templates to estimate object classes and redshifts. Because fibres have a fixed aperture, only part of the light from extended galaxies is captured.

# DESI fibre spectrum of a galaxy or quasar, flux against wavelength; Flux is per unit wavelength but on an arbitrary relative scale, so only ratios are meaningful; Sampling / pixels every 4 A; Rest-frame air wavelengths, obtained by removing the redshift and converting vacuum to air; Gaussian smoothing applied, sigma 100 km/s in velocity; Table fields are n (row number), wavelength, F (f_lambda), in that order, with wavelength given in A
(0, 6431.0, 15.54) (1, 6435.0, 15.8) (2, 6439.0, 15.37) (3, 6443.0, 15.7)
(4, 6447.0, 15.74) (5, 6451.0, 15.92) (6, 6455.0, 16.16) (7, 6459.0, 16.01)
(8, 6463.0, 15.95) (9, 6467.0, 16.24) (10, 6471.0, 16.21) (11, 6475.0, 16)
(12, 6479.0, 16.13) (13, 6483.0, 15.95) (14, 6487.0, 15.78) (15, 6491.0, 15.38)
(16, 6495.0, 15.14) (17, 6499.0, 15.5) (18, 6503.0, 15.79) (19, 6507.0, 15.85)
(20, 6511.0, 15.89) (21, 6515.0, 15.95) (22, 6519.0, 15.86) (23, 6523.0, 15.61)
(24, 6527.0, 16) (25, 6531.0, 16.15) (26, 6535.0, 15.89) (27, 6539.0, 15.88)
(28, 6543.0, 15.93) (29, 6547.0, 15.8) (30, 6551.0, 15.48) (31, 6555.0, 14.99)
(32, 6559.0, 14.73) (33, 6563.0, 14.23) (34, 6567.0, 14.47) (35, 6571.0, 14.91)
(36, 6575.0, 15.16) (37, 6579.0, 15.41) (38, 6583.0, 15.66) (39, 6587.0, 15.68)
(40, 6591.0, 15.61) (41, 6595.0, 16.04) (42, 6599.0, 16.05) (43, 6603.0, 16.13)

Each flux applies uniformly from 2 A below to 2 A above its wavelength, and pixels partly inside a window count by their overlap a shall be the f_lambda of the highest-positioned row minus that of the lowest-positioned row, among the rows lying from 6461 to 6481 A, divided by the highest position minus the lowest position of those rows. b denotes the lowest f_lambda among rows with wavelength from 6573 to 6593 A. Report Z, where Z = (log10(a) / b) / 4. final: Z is -0.032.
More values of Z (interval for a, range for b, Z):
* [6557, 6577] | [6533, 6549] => -0.025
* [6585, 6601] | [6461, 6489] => -0.024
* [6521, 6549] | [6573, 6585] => -0.035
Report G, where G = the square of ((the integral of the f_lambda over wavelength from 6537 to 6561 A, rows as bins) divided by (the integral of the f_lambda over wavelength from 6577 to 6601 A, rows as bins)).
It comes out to 0.97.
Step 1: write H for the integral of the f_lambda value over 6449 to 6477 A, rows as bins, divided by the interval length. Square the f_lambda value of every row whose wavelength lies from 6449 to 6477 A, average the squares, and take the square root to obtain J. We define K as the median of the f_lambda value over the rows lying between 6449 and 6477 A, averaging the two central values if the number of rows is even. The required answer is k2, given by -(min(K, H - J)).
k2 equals 0.0005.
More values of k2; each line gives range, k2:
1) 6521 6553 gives 0.0013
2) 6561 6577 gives 0.0045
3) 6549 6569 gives 0.0063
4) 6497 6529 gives 0.0008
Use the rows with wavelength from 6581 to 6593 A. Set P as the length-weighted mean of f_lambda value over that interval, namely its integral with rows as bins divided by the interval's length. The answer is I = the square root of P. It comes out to 3.96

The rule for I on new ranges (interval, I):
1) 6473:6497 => 3.97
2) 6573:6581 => 3.91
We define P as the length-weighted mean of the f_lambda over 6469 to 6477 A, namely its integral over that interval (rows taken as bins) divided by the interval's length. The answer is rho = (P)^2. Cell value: 259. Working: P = 16.1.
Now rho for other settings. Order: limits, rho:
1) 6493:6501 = 235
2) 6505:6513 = 252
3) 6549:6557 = 232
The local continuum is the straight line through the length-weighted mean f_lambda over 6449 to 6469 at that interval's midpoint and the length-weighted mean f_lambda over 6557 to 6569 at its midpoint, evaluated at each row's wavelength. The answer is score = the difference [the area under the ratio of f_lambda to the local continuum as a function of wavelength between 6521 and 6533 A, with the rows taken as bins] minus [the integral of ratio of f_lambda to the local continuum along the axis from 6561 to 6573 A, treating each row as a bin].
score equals 0.62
